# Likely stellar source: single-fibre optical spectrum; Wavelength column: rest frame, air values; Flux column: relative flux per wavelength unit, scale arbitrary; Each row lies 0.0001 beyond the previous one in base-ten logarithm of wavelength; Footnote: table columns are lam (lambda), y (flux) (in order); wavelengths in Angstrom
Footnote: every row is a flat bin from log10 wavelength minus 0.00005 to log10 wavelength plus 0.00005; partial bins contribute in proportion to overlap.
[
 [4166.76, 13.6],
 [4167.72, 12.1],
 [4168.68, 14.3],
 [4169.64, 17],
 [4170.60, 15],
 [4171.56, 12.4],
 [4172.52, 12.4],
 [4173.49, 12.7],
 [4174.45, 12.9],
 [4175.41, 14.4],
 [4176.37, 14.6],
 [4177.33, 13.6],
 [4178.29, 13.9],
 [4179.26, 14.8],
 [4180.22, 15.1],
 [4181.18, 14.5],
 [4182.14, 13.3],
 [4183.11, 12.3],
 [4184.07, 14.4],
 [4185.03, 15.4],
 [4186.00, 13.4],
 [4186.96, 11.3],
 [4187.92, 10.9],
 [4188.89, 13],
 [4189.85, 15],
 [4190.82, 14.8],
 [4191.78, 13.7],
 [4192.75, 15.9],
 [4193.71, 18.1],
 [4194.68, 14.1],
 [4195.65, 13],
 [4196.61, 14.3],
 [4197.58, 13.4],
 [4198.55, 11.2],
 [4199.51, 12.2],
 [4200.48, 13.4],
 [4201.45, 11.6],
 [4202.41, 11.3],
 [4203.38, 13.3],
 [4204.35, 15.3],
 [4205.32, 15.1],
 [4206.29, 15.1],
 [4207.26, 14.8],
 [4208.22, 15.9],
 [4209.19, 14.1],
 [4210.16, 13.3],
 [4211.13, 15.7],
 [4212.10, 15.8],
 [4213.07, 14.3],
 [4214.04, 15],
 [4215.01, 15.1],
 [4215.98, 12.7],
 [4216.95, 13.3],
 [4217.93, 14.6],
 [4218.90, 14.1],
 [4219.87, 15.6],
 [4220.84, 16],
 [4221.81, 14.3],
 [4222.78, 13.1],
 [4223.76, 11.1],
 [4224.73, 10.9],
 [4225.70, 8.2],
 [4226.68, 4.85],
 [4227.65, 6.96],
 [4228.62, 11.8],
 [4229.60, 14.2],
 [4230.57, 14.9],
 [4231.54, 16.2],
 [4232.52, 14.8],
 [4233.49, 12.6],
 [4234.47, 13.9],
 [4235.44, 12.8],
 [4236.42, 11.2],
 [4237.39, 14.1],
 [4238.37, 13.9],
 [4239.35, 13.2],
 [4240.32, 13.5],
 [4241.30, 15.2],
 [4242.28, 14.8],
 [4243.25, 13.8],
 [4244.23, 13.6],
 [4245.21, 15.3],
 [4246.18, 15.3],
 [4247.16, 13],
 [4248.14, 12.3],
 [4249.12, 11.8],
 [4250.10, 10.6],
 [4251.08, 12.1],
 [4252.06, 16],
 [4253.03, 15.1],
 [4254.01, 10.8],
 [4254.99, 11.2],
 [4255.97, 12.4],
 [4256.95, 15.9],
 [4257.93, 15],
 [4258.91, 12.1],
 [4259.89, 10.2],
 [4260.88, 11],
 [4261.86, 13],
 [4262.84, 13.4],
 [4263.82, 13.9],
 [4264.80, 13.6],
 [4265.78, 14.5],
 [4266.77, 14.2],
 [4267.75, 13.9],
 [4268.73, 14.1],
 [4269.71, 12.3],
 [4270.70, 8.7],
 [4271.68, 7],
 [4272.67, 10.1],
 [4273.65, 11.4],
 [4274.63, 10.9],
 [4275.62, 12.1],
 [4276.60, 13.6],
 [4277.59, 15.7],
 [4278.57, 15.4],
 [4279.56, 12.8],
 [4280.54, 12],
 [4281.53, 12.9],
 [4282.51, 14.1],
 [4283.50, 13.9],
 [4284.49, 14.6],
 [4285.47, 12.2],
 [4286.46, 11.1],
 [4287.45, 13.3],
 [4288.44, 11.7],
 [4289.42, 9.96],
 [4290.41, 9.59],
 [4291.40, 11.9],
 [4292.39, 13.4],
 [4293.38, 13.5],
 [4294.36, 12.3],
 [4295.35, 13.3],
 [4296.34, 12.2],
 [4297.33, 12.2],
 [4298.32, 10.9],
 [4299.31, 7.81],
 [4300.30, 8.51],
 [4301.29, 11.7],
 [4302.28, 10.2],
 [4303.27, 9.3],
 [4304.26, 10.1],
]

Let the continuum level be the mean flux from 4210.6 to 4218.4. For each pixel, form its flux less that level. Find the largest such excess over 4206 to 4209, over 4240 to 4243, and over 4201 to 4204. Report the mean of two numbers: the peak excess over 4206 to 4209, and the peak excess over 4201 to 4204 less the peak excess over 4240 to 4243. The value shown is -0.3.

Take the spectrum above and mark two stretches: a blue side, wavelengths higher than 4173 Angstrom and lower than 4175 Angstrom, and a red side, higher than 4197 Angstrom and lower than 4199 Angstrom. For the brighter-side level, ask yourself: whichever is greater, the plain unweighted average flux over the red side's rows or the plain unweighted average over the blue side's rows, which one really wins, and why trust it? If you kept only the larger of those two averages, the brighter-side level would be 12.8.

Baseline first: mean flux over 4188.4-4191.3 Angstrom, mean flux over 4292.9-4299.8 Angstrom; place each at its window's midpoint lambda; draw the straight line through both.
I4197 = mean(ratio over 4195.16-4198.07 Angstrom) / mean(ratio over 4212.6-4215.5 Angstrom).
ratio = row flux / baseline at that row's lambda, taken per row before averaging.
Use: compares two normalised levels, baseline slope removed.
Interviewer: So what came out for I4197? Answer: 0.89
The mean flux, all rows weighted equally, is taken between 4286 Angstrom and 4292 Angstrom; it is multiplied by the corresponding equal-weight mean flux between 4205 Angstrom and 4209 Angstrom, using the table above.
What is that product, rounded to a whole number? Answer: 171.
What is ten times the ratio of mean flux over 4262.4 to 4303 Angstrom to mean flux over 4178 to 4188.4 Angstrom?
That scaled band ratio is 9.0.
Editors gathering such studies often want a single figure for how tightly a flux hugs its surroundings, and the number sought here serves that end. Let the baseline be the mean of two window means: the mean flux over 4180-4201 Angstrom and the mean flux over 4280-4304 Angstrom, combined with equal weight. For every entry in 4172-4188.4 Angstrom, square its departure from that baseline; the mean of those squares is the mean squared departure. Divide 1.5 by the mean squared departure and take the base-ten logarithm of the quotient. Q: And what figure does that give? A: -0.2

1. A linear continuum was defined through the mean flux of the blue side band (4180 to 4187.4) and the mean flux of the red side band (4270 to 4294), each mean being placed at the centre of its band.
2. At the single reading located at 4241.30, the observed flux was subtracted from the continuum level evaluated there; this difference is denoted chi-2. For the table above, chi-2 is -2.4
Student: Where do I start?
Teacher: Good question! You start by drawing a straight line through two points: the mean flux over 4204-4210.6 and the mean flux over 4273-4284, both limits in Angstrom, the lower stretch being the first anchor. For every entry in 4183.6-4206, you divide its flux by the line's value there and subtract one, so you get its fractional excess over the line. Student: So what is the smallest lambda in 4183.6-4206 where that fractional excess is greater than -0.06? 4185.03 Angstrom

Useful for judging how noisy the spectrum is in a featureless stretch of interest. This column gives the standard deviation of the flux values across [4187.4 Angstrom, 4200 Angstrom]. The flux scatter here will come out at 1.9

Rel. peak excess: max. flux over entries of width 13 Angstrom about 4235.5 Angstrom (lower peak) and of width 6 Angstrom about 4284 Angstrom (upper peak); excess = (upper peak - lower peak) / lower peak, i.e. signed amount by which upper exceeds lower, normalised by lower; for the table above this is -0.10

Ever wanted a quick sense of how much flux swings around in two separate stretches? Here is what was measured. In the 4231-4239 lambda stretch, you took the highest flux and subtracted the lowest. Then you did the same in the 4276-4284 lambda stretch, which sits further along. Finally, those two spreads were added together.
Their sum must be 8.7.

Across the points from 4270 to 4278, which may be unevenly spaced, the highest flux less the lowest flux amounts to 8.7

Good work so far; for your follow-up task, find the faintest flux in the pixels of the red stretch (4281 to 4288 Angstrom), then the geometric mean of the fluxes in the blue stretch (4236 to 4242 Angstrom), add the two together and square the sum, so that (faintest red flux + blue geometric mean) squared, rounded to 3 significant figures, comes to 603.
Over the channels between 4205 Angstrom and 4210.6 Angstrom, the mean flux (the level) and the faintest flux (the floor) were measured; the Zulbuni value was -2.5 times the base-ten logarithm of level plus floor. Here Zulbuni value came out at -3.62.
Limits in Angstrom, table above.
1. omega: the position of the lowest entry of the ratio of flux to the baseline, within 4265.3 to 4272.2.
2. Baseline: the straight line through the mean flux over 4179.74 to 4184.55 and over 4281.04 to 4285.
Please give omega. 4271.68 Angstrom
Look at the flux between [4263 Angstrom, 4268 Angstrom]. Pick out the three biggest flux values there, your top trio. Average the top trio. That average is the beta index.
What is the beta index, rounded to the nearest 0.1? 14.2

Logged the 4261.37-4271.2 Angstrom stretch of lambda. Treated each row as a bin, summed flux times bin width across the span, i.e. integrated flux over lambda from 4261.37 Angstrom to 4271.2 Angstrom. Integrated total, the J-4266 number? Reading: 129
